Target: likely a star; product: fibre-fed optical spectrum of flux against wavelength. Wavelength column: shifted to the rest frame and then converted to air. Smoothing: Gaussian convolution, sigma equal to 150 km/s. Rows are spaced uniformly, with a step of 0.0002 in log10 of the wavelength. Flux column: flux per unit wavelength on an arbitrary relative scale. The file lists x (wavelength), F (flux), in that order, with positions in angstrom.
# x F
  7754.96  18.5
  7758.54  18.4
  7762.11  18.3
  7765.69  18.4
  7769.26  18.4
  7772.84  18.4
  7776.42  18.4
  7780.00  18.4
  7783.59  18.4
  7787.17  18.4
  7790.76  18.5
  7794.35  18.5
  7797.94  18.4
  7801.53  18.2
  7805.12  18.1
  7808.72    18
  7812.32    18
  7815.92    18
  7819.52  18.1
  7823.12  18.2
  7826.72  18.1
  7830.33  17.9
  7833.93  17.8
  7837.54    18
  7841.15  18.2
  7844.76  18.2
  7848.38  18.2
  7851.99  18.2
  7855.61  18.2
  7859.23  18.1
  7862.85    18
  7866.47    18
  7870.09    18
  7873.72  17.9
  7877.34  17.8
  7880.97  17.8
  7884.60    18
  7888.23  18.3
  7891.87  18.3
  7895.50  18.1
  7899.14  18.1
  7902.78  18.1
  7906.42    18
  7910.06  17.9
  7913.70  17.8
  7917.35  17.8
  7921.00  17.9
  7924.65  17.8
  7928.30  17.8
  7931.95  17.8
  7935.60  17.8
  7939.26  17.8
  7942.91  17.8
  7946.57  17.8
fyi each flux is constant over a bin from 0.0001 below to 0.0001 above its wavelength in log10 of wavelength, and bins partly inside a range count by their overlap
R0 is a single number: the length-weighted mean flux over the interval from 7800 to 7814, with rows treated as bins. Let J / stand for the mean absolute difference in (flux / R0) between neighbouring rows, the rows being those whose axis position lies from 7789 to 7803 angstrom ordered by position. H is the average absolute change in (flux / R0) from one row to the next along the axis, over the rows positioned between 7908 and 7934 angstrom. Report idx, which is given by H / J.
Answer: 0.50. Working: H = 0.003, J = 0.0055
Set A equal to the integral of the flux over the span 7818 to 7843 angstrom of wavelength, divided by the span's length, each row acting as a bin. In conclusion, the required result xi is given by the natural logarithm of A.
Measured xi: 2.893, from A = 18.0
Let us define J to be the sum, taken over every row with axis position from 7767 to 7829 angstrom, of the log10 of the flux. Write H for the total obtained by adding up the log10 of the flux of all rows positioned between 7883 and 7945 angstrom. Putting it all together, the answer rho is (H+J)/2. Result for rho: 21.38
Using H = 21.3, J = 21.4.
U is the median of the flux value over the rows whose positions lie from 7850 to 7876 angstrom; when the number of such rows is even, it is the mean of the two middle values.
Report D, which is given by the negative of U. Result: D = -18.0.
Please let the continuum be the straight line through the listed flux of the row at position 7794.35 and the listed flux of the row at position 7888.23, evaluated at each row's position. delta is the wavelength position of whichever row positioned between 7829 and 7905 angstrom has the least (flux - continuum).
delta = 7833.93 angstrom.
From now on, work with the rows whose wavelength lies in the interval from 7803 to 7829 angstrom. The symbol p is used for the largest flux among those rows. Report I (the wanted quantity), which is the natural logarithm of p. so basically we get 2.901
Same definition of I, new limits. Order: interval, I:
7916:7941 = 2.885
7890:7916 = 2.907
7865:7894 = 2.907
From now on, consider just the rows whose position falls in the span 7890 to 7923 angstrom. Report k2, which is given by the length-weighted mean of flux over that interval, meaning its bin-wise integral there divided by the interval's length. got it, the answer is 17.99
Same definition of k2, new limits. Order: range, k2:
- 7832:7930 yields 18.01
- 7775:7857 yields 18.19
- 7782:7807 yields 18.36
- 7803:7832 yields 18.05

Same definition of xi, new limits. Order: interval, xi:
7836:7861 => 2.899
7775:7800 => 2.914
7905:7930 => 2.882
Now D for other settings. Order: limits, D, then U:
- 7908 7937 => -17.8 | 17.8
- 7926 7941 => -17.8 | 17.8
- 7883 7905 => -18.1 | 18.1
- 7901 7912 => -18.0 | 18.0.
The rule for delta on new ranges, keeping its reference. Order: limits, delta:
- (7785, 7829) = 7808.72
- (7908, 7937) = 7913.70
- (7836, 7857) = 7837.54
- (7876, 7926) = 7877.34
